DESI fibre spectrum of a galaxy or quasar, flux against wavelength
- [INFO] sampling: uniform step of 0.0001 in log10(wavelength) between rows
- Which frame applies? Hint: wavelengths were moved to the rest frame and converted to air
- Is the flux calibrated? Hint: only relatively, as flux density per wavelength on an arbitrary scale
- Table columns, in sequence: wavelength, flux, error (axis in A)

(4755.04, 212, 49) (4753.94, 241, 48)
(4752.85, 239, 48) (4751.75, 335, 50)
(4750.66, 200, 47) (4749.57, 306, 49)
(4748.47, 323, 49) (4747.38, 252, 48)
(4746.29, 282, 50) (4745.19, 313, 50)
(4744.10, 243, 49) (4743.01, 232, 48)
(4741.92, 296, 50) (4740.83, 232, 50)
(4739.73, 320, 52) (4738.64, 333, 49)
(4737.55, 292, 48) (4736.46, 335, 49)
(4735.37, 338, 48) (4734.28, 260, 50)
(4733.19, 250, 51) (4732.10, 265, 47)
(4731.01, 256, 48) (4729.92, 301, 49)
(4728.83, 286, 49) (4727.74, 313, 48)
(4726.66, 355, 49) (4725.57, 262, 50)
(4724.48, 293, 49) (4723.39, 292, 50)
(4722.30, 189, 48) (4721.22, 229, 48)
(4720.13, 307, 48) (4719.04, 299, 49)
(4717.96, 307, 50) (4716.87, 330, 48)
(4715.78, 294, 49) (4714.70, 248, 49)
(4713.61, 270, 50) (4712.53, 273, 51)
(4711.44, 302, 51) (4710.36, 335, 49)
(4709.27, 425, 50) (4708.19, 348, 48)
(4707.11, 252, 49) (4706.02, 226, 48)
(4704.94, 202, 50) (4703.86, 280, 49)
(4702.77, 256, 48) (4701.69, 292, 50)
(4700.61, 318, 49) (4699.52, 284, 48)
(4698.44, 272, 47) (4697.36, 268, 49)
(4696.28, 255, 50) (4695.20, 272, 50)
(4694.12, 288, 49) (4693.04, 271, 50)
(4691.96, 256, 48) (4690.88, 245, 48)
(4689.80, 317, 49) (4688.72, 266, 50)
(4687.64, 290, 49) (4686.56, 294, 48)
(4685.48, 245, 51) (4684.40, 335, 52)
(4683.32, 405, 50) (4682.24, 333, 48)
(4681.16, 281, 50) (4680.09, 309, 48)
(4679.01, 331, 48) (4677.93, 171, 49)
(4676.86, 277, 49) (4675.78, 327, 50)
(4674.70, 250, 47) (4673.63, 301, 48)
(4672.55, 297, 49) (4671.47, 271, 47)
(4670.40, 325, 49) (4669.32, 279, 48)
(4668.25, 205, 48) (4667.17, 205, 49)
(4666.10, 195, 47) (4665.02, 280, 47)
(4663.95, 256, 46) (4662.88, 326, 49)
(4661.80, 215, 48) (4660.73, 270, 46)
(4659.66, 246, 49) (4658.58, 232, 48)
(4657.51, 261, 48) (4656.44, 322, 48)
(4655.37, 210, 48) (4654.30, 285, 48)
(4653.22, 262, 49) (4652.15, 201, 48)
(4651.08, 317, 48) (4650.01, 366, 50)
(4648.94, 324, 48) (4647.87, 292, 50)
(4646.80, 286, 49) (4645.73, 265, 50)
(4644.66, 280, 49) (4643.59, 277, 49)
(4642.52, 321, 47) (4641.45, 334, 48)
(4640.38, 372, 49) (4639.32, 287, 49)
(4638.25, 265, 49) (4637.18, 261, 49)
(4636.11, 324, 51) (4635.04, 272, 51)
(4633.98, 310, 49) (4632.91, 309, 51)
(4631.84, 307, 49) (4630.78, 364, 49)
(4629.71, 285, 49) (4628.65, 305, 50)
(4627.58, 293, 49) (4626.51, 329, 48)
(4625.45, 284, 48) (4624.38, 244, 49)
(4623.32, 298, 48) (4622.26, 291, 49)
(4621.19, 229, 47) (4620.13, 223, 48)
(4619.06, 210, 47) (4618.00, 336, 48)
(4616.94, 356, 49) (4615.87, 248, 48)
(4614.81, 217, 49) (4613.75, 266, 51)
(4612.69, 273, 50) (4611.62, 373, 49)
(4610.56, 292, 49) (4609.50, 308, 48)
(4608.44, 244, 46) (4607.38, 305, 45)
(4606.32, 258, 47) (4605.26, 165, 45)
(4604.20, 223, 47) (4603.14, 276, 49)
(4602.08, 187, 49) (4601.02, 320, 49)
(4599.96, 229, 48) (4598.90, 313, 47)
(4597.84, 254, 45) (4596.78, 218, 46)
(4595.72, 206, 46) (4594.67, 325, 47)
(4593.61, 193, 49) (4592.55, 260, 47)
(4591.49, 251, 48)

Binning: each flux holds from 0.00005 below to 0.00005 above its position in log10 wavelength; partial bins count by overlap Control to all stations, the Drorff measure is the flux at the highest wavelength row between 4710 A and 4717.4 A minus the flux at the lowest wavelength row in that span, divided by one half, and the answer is -10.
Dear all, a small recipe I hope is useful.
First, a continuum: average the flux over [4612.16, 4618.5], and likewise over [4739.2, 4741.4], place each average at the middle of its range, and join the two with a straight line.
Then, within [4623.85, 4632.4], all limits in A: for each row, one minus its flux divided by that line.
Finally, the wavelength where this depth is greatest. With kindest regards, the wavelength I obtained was 4624.38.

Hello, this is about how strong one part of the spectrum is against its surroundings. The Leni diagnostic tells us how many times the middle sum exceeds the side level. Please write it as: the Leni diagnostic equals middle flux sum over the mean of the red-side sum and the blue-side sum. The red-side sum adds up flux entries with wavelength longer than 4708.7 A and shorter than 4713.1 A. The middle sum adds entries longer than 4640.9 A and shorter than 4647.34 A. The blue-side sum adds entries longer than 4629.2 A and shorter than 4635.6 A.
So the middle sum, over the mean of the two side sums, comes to 1.11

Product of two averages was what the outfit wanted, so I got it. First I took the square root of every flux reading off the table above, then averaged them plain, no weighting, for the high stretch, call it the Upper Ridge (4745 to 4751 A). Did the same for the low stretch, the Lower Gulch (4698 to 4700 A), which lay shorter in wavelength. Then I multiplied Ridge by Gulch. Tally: 278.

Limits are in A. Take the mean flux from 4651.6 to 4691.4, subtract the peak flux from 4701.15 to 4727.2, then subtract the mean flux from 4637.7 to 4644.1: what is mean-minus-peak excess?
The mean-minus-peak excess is -461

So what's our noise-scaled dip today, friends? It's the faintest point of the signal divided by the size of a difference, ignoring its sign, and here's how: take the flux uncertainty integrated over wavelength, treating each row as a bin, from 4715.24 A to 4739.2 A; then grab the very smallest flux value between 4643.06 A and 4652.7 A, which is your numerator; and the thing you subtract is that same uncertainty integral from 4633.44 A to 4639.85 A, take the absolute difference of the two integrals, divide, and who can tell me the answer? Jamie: 0.24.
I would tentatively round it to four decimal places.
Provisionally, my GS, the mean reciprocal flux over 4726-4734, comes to 0.0035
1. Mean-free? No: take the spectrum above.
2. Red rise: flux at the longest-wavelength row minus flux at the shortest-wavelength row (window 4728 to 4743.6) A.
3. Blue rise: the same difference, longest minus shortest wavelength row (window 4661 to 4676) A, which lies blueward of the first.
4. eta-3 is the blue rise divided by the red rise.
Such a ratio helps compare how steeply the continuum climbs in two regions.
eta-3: -2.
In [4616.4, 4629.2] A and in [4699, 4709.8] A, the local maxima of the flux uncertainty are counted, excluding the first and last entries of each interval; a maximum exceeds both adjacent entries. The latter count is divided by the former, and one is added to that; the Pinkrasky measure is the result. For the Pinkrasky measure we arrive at 2.00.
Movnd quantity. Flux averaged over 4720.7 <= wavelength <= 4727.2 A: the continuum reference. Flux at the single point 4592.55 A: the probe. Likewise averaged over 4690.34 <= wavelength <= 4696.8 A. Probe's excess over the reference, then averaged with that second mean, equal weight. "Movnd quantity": 127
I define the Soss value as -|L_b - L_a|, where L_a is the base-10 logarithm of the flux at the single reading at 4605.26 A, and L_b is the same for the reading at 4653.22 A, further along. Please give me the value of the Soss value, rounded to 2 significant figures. -0.20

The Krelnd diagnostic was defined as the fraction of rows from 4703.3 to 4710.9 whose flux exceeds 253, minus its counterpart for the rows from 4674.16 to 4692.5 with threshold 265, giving -0.13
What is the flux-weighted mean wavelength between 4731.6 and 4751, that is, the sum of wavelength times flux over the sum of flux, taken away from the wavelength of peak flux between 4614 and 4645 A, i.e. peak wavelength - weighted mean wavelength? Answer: -100.8 A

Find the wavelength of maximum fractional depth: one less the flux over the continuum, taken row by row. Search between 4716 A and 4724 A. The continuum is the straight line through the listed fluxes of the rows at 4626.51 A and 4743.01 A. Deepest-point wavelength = 4722.30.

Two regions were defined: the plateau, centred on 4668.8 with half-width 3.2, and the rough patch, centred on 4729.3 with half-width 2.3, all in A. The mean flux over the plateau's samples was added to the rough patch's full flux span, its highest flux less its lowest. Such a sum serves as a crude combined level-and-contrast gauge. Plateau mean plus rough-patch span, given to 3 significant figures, 304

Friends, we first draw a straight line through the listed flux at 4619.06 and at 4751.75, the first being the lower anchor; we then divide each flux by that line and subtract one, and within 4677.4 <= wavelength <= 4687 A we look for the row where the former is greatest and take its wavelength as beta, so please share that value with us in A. 4683.32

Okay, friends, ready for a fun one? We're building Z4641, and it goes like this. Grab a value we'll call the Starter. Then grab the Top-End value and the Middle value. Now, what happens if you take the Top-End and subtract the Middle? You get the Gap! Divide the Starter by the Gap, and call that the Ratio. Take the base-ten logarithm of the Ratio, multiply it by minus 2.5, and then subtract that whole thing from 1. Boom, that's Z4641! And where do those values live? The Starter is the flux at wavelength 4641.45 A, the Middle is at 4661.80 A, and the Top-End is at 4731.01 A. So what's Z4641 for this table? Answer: 3.3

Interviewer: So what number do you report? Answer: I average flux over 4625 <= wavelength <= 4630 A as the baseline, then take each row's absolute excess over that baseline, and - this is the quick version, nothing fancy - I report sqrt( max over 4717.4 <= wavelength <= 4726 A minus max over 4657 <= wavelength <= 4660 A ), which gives 6.6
